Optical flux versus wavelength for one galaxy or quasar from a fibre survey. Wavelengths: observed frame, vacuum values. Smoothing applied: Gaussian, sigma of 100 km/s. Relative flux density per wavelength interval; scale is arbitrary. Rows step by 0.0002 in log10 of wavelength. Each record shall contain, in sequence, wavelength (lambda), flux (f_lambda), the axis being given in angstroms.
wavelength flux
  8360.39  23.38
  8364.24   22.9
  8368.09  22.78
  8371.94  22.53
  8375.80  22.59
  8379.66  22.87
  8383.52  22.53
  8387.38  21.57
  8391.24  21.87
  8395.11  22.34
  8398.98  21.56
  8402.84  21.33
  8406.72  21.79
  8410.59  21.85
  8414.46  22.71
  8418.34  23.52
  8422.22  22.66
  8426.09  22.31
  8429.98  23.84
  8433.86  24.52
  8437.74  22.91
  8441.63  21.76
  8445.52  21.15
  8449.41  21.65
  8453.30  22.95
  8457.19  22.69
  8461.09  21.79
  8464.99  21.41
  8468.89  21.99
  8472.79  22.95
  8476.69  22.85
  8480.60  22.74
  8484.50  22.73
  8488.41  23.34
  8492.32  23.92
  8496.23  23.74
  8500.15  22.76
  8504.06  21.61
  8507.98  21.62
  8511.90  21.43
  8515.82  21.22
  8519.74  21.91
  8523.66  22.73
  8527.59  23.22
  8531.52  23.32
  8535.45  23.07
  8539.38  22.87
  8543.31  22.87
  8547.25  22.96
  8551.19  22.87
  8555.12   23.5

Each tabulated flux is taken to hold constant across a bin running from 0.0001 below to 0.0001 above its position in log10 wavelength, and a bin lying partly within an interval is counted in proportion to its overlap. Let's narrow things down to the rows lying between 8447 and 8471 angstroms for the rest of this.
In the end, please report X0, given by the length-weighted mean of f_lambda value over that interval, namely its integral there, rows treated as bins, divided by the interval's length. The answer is 22.1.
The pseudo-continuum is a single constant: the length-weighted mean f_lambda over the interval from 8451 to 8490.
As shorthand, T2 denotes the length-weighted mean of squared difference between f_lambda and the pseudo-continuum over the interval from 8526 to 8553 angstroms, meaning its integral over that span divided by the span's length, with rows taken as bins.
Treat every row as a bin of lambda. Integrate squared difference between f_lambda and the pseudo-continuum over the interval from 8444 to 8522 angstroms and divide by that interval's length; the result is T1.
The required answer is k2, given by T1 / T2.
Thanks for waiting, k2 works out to 2.6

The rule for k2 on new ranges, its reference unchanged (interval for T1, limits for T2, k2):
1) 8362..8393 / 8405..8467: 0.3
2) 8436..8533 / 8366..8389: 3.8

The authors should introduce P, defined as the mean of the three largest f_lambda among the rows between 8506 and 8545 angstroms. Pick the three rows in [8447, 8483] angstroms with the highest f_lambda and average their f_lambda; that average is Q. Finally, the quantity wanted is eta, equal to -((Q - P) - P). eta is 23.5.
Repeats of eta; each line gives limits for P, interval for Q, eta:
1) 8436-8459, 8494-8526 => 22.6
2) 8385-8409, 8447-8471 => 21.5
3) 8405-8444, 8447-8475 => 25.1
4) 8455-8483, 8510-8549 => 22.5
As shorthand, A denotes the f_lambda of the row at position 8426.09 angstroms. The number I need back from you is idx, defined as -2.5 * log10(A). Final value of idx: -3.37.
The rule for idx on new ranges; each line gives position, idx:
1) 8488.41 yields -3.42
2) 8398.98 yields -3.33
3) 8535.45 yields -3.41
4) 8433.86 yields -3.47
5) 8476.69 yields -3.40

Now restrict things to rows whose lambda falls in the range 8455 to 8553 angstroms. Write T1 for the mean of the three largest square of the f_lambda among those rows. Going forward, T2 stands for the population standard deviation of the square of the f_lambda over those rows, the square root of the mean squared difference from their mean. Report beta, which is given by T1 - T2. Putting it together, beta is 527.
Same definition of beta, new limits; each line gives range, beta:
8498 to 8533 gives 500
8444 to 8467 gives 476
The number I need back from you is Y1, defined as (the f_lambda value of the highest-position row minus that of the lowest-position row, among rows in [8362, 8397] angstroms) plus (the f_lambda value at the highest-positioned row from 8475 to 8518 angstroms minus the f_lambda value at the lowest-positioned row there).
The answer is -2.2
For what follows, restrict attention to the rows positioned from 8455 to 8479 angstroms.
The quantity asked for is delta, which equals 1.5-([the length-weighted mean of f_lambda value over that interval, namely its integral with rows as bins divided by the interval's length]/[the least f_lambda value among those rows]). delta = 0.459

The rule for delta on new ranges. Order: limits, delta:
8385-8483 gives 0.443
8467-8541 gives 0.433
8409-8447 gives 0.424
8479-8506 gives 0.436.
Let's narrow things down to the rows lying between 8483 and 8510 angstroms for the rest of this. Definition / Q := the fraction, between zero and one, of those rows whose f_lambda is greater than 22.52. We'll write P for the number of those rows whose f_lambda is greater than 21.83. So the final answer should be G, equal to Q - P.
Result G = -4.3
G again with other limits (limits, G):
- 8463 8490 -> -5.3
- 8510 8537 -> -4.4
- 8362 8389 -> -5.1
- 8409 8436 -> -6.3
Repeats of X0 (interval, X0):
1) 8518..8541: 22.9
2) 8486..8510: 22.8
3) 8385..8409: 21.8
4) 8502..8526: 21.8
